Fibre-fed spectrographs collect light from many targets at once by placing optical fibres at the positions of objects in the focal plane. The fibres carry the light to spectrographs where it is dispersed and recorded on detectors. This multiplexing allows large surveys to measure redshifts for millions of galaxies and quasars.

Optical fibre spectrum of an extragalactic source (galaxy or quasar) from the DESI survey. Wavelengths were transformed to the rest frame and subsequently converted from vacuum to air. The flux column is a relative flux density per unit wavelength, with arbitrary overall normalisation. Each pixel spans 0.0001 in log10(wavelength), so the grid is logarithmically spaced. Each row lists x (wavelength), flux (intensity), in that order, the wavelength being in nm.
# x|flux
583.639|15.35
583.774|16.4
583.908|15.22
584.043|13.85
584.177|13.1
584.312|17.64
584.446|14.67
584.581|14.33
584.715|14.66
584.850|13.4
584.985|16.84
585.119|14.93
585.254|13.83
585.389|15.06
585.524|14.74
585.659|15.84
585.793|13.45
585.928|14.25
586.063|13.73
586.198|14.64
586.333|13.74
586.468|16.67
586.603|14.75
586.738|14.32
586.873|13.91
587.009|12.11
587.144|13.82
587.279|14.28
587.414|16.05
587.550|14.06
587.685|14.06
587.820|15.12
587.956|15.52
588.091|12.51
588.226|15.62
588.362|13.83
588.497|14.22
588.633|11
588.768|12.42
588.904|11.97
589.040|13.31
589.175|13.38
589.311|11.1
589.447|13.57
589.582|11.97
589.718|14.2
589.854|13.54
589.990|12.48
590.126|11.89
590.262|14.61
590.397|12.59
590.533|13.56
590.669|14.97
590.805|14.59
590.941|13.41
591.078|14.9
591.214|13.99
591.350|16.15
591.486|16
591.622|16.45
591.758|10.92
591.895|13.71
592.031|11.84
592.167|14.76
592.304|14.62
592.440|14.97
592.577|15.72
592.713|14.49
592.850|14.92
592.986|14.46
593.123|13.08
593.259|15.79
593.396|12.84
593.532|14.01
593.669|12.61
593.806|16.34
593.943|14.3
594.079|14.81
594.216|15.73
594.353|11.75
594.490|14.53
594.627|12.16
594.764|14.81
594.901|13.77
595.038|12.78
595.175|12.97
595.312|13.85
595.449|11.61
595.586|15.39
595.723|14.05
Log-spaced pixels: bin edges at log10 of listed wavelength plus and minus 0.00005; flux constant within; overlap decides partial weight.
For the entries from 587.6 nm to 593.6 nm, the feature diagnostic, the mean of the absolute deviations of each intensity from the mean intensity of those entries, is 1.17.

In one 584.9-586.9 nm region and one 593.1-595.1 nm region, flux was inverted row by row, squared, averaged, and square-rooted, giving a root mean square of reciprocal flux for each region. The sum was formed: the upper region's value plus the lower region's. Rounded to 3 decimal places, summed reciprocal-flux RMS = 0.141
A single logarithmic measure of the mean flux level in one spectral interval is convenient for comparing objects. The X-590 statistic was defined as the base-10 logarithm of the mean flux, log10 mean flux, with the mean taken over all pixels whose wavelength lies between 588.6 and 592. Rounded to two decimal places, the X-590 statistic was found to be 1.13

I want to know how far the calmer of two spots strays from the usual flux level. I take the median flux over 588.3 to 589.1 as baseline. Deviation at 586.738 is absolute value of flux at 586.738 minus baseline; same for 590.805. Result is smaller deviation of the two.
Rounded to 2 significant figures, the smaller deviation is 1.5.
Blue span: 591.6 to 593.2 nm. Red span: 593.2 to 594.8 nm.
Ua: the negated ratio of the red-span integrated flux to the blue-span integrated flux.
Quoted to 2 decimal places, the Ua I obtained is -1.00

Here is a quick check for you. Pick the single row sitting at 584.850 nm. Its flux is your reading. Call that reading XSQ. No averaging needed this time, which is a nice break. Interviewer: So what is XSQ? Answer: 13.4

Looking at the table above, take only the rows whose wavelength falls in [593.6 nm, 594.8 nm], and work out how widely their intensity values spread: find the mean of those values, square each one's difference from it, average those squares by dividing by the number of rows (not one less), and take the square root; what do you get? 1.5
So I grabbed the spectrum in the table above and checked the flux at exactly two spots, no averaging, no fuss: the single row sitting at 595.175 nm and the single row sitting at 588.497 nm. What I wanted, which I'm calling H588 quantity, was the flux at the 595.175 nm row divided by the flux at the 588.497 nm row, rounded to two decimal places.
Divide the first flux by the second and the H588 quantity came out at 0.91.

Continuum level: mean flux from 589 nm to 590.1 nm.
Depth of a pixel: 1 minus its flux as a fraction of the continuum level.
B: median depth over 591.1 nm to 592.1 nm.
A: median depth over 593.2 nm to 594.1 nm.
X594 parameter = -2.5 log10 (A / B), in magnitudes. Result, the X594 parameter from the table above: -0.3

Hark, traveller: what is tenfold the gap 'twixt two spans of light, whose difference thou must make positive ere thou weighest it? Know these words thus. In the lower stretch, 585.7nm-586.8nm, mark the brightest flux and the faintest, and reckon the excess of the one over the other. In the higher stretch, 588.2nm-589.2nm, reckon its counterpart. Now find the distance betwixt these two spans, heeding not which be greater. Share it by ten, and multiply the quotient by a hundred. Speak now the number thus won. 14.0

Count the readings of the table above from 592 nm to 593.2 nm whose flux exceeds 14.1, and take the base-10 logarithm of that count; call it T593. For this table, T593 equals 0.85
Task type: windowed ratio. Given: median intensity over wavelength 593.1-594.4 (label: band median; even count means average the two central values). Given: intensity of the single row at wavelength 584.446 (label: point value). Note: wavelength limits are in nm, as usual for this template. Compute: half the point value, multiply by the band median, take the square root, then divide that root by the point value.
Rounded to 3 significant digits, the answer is 0.695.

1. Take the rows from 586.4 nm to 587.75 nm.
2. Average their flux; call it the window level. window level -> 14.4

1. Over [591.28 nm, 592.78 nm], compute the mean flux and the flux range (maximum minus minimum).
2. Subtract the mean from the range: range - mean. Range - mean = -8.98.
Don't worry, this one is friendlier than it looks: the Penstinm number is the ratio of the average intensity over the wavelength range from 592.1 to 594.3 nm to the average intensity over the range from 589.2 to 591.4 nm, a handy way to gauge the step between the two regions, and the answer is 1.07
